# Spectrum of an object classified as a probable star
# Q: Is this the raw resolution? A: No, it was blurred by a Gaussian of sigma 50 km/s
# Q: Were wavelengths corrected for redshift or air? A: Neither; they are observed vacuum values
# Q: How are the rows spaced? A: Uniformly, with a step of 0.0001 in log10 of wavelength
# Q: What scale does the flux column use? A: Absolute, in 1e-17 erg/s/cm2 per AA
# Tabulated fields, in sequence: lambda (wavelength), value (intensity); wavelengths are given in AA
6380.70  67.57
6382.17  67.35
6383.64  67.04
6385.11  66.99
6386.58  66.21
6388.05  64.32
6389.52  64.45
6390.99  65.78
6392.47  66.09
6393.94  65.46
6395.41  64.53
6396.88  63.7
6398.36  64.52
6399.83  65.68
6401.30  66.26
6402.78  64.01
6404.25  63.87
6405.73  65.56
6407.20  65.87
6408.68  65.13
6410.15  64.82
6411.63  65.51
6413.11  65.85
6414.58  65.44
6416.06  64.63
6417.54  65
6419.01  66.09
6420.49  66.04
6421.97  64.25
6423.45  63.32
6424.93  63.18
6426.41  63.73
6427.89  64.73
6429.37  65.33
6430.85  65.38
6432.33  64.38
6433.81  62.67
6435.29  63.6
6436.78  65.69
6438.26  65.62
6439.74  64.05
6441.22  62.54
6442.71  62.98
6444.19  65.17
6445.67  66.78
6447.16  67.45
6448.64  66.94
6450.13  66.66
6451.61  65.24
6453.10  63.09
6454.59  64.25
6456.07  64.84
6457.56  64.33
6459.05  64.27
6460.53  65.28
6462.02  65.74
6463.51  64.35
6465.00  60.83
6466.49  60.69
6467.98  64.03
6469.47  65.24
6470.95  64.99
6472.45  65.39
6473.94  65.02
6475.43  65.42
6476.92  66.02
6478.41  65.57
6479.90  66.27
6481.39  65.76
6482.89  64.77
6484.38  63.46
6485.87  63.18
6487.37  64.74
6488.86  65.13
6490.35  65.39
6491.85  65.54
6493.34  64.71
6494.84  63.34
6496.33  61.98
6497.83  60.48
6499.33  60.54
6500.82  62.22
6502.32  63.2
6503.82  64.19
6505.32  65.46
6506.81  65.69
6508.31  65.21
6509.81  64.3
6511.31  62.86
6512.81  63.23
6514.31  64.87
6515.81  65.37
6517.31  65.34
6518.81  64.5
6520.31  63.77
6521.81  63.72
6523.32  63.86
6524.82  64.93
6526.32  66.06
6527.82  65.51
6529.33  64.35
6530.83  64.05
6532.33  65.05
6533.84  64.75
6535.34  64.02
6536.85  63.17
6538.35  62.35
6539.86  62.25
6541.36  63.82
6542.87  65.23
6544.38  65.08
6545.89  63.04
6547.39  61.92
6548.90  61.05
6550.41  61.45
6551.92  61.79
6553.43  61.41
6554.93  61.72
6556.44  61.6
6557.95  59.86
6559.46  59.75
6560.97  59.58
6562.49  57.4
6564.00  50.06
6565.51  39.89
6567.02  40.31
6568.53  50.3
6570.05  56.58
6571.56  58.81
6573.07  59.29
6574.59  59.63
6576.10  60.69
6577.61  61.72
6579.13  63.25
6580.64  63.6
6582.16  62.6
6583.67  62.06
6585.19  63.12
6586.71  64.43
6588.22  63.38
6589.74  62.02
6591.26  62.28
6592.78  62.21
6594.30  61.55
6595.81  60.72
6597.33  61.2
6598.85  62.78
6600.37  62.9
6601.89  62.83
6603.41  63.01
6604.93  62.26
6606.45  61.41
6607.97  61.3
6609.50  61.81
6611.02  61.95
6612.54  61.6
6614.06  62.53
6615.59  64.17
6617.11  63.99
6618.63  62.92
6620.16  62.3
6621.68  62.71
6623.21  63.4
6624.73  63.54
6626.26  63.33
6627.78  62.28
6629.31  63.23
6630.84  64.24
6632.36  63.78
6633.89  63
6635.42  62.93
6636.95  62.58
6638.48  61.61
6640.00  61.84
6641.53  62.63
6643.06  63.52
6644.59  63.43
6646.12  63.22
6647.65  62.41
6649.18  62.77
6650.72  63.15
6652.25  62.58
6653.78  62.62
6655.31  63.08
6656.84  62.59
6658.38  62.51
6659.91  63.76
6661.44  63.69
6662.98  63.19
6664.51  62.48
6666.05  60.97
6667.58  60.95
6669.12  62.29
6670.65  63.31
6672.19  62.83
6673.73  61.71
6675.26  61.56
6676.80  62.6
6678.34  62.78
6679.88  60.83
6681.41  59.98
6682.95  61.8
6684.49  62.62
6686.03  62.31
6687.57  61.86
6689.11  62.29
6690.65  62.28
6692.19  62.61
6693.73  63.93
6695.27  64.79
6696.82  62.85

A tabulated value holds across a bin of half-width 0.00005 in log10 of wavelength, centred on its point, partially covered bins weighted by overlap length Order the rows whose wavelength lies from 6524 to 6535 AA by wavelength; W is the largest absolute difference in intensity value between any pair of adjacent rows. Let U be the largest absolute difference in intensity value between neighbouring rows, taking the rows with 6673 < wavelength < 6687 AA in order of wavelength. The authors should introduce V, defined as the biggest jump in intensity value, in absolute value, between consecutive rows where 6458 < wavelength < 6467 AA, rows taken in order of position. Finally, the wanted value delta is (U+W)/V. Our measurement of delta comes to 0.9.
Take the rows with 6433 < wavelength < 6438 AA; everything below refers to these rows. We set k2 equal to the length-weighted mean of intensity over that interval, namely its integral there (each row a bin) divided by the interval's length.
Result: 64.1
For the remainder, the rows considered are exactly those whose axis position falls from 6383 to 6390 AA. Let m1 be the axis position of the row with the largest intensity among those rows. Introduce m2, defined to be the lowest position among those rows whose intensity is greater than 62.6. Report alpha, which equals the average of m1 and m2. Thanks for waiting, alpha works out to 6383.6 AA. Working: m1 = 6383.64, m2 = 6383.64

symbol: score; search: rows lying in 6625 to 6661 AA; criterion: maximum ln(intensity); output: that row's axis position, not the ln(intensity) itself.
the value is 6630.84 AA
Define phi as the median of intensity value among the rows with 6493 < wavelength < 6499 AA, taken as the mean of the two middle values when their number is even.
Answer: 62.7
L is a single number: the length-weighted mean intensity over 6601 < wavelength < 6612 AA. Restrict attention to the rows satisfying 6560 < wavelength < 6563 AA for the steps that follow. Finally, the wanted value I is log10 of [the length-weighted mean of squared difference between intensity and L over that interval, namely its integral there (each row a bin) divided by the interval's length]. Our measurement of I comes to 1.11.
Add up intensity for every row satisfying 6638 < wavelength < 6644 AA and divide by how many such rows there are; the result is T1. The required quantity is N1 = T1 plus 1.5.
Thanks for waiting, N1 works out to 63.9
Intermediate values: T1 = 62.4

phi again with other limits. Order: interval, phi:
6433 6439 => 64.6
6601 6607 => 62.5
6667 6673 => 62.6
